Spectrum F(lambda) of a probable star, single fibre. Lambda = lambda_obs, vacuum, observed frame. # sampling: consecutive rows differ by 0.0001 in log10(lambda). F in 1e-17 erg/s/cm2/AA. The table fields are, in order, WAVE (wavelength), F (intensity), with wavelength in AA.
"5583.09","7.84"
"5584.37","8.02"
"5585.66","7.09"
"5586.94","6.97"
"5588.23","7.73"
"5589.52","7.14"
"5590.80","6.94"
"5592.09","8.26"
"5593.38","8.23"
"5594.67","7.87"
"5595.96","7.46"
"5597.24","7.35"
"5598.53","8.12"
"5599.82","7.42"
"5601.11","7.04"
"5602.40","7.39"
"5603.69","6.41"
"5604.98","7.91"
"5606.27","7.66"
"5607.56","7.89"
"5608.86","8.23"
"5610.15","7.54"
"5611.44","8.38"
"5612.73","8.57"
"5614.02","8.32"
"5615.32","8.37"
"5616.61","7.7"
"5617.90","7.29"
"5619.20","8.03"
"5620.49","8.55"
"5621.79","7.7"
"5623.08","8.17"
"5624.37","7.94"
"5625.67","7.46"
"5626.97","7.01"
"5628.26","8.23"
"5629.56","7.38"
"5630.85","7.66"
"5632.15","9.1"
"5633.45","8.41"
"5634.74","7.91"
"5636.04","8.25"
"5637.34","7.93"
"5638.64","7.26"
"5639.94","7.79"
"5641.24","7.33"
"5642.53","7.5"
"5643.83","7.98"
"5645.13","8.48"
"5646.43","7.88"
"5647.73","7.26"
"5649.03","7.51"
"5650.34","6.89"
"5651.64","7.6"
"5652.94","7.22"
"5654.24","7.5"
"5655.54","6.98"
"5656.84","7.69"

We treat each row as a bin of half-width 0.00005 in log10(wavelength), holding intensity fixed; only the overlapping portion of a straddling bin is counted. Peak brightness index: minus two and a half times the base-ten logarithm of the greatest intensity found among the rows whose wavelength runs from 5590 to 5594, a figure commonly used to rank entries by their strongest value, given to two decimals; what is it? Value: -2.29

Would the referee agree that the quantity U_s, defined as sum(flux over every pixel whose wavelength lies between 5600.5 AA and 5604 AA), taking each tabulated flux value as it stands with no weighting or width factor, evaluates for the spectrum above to 21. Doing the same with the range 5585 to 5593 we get 44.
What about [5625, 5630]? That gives 30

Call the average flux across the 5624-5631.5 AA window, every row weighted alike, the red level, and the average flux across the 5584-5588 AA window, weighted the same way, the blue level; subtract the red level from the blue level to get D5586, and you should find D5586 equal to -0.25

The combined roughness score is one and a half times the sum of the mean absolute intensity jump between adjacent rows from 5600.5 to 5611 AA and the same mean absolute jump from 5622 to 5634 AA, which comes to 1.99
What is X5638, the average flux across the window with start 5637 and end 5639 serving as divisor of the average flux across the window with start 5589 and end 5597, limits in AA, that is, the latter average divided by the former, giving 1.01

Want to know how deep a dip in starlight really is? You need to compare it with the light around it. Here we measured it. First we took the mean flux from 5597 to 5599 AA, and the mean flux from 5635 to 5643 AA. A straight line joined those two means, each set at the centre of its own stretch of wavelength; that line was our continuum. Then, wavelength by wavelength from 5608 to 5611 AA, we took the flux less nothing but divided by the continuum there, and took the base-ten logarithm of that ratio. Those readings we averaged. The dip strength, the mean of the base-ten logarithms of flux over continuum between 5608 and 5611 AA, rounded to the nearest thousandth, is 0.009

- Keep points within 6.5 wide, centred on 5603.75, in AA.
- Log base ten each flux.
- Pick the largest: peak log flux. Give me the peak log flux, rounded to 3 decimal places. 0.898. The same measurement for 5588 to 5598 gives 0.917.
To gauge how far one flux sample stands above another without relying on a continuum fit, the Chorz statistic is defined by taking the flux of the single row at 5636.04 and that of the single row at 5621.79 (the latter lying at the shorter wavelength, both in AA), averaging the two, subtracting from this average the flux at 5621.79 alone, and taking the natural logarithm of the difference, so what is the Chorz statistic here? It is -1.3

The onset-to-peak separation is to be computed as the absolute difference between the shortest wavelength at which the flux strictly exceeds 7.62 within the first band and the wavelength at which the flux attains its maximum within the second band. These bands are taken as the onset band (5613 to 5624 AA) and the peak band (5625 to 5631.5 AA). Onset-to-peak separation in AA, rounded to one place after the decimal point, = 14.2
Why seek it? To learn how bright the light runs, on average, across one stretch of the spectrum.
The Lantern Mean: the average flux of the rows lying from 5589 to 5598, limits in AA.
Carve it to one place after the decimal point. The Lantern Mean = 7.6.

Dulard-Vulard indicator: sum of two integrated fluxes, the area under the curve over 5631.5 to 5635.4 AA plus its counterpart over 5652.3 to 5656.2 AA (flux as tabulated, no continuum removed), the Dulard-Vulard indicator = 61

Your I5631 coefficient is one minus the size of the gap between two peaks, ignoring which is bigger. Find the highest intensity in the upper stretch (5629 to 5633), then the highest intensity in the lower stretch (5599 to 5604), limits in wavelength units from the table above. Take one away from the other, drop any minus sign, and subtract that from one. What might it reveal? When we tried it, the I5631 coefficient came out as -0.68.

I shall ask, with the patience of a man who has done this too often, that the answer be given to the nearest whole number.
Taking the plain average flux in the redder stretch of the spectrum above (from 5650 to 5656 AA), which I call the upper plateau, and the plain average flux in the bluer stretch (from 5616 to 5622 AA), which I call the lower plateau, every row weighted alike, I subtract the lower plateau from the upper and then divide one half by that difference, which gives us -1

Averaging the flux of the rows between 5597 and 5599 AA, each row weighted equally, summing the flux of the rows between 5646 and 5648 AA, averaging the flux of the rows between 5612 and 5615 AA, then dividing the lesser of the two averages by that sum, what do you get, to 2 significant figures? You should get 0.51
